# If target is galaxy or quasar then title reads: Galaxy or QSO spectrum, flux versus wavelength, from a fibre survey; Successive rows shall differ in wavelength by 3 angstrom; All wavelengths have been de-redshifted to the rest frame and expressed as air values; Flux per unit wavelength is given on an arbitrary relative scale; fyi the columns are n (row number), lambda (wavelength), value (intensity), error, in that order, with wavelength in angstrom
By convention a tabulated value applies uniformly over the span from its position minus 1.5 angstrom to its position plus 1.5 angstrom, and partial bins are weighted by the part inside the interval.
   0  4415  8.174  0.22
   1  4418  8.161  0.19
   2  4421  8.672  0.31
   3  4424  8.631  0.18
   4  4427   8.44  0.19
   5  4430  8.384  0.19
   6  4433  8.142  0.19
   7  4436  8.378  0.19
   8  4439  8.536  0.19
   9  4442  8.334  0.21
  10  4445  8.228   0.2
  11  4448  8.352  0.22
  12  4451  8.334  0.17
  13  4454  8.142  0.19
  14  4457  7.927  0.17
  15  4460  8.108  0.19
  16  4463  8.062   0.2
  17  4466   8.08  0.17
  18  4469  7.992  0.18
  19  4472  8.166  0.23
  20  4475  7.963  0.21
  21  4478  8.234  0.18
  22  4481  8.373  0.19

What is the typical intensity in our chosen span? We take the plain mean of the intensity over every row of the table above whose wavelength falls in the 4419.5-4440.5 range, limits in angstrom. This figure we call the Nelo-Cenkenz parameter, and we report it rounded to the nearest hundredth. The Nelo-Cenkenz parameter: 8.45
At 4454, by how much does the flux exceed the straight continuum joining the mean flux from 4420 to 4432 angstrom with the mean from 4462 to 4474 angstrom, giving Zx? -0.08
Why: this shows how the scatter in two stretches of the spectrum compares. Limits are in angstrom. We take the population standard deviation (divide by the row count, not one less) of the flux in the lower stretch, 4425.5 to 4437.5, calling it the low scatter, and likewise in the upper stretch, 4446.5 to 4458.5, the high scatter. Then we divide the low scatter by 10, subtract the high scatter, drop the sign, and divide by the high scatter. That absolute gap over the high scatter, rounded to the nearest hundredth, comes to 0.93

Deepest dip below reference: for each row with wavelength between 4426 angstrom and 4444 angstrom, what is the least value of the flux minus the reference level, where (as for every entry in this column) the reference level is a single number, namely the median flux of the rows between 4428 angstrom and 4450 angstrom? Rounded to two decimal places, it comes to -0.21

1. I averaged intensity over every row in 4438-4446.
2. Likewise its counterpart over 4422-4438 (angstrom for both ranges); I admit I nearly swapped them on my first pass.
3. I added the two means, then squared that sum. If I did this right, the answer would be 281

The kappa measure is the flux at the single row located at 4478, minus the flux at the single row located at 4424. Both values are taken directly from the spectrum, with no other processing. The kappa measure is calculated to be -0.40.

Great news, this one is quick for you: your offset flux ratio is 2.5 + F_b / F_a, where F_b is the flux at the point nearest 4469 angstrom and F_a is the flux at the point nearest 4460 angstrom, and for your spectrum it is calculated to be 3.49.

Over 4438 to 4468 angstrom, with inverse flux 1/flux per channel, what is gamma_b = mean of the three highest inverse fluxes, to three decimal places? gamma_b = 0.125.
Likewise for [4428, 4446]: 0.121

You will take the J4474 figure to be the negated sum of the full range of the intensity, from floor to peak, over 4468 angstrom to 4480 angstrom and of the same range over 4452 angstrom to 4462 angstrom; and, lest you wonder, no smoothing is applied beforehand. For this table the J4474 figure -0.49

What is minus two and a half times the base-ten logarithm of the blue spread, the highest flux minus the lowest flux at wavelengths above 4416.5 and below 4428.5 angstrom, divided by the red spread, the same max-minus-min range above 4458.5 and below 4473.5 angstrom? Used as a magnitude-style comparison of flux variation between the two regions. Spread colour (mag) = -1.17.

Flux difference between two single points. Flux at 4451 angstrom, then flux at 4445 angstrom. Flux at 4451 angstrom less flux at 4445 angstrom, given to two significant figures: 0.11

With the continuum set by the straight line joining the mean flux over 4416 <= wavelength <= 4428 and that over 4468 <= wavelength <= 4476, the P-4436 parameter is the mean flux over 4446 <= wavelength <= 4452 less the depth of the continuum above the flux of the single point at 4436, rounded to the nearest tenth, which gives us 8.4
